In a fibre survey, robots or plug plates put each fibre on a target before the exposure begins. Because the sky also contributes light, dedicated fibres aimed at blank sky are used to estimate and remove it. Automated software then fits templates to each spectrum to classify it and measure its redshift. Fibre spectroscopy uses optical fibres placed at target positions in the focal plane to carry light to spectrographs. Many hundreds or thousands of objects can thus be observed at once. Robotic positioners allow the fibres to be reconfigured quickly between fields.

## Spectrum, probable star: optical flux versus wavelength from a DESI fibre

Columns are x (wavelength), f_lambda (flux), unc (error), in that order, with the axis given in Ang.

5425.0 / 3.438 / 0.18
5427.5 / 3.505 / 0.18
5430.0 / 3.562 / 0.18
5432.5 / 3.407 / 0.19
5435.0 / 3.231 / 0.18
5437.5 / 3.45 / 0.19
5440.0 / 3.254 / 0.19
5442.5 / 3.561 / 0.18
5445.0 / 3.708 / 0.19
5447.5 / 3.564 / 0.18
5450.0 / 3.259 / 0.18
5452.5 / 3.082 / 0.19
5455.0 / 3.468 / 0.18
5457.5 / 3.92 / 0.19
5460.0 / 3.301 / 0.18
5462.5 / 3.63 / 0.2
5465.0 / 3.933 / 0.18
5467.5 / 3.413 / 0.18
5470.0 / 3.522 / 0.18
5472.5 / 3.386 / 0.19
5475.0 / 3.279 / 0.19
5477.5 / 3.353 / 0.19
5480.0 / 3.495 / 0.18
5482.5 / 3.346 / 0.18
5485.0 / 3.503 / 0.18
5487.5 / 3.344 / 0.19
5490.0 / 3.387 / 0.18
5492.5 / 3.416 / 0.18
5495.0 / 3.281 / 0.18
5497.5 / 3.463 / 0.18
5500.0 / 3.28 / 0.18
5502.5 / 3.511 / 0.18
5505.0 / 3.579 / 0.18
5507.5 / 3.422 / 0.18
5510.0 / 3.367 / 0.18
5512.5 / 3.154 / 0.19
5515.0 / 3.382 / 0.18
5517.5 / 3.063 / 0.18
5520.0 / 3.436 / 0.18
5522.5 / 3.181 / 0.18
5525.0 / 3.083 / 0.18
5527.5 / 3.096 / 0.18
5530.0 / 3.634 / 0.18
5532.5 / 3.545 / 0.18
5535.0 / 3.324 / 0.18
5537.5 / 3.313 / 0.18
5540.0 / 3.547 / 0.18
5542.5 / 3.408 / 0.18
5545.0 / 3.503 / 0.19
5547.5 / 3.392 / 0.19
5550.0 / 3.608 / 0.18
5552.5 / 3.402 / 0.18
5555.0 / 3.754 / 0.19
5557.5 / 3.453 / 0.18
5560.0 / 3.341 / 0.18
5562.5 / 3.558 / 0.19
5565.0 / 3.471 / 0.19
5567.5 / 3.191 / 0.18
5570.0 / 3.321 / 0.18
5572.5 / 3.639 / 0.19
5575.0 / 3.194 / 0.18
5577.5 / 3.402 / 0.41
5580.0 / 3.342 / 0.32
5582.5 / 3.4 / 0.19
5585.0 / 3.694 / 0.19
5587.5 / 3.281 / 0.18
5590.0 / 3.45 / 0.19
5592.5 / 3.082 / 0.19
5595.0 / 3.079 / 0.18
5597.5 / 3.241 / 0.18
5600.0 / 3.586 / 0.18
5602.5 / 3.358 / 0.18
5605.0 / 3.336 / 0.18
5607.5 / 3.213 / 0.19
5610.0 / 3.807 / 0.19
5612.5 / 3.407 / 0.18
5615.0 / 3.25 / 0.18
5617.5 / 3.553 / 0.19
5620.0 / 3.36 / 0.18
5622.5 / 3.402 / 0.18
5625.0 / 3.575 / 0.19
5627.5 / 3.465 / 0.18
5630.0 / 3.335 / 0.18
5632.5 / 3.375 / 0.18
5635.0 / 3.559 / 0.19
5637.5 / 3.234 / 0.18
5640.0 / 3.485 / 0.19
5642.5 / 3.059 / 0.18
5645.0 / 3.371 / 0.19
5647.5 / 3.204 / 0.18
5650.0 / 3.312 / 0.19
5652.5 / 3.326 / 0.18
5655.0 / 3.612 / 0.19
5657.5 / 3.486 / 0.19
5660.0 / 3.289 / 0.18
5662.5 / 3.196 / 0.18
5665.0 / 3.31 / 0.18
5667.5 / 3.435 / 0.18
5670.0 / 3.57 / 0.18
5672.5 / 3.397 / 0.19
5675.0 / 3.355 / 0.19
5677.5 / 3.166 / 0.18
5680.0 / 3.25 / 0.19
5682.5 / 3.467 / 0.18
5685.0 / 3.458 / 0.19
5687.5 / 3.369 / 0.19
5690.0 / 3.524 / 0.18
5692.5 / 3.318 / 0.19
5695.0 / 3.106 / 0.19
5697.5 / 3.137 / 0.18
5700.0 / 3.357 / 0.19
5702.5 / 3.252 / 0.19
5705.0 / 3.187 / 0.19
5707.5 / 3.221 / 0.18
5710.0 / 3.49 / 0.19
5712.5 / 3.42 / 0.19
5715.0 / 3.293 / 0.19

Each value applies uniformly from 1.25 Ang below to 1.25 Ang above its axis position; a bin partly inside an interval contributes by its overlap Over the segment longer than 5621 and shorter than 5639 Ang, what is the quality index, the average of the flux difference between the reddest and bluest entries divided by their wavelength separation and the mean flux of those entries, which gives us 1.705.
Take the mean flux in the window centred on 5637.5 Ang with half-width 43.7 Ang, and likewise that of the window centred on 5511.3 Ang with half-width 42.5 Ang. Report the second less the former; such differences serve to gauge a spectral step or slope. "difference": 0.012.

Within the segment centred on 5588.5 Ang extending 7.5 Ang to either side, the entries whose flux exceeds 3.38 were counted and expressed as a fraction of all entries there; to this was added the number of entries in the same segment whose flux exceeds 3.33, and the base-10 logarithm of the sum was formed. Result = 0.54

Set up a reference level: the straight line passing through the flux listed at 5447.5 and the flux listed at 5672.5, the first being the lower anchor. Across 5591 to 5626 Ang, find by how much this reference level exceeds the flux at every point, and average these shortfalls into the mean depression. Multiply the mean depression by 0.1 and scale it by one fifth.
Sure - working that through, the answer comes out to 0.0014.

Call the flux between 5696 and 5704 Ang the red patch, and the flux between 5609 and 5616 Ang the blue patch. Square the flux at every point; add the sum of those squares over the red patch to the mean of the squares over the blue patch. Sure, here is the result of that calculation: 44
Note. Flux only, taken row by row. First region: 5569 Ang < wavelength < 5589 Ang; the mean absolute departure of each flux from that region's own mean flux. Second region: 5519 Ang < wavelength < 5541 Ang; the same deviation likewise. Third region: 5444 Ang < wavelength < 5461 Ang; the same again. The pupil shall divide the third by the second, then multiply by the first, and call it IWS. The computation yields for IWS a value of 0.17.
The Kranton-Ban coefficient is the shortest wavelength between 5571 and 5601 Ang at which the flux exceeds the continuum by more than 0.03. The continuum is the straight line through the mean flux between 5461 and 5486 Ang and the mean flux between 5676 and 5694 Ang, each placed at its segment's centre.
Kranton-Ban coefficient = 5572.5 Ang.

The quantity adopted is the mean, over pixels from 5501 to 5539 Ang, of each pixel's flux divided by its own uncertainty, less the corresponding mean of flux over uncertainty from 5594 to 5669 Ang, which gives 0.1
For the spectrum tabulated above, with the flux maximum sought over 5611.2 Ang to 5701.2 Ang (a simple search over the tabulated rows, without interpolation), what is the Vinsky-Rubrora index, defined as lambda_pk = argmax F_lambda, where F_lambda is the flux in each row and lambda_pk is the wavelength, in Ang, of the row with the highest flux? 5655.0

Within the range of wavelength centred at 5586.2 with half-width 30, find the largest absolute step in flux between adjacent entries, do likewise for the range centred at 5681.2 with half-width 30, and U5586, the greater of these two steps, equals 0.594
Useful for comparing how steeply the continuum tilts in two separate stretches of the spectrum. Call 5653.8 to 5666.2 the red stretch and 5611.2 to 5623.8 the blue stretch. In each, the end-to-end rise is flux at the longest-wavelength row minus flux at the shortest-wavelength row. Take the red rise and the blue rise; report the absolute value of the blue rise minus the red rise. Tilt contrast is 0.30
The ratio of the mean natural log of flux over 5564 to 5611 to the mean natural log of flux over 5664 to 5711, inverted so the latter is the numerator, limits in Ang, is 0.99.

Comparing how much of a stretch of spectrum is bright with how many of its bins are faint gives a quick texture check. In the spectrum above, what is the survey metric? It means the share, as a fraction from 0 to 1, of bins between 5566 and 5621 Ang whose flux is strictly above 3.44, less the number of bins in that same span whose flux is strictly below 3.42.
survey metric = -15.7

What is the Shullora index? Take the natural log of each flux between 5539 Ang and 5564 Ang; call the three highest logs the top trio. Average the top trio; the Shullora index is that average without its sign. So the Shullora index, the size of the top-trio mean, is 1.29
